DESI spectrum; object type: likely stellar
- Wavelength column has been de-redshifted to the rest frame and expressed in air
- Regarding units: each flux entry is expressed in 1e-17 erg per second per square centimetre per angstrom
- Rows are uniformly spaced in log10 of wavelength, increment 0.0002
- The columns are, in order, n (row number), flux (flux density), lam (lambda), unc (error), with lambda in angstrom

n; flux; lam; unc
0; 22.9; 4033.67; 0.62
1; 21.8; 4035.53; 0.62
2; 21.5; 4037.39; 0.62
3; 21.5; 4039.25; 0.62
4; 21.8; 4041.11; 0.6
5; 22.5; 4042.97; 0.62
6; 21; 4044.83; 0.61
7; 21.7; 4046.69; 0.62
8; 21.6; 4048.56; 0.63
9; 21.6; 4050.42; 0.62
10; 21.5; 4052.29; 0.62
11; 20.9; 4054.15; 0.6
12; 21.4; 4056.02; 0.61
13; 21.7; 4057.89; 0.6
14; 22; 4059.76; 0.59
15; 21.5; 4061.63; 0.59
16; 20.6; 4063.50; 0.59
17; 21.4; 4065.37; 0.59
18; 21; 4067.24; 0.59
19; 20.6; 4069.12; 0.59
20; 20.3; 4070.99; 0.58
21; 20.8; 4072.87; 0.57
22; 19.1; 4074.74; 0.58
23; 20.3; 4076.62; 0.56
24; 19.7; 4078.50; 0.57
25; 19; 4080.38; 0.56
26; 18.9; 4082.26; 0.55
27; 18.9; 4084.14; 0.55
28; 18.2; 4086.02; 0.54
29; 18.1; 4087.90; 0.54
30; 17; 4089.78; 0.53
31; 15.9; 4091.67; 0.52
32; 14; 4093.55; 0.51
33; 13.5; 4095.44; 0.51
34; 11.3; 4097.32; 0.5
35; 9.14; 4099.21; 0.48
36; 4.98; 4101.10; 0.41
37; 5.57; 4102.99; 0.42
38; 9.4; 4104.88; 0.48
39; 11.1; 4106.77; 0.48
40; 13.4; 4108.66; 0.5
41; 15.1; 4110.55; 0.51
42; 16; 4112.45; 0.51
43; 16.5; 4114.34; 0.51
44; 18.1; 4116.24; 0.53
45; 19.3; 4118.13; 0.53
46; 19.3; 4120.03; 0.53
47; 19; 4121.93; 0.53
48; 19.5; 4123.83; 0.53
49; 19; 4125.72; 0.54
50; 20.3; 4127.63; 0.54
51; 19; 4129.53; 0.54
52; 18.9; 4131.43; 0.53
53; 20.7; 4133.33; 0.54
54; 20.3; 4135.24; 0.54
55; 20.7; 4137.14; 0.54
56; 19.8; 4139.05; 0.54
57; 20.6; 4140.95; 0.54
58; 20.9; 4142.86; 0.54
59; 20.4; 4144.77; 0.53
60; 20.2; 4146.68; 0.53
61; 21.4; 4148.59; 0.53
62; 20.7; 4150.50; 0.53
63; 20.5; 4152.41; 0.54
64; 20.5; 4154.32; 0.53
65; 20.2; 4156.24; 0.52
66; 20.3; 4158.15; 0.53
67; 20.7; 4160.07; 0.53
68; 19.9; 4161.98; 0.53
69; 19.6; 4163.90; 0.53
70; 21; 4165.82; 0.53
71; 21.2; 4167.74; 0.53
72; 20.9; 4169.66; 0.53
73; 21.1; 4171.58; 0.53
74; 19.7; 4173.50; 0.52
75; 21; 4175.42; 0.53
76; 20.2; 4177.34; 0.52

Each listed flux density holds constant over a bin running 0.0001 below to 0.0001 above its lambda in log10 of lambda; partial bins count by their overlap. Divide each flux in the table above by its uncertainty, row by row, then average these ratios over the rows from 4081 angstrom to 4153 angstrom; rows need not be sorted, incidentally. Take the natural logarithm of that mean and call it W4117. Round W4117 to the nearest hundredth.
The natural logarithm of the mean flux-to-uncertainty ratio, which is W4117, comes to 3.48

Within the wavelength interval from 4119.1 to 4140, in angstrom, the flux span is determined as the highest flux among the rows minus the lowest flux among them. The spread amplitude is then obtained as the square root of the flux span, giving 1.3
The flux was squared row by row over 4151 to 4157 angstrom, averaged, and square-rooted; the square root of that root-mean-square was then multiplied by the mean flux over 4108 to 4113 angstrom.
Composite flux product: 67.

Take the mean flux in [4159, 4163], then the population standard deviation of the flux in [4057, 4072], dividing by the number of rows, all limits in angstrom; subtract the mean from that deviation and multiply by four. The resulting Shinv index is -79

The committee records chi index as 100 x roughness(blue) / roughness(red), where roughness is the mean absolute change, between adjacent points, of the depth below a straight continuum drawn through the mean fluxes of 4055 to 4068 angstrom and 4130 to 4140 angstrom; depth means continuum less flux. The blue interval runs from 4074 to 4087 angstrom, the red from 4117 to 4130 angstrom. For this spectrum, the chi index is 83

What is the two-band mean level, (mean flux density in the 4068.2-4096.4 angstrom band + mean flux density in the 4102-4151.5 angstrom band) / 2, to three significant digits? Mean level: 18.1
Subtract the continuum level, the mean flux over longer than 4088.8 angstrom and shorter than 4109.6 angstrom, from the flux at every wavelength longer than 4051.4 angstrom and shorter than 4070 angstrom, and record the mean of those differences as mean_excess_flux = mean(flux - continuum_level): 9.9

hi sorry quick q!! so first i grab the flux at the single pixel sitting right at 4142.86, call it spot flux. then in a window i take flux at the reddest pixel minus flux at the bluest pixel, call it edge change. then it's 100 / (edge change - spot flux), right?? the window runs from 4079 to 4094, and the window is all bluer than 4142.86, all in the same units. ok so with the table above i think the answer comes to -3.86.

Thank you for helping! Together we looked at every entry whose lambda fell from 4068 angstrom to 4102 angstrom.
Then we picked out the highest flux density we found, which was 20.8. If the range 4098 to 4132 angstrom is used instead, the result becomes 20.3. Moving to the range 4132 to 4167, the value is 21.4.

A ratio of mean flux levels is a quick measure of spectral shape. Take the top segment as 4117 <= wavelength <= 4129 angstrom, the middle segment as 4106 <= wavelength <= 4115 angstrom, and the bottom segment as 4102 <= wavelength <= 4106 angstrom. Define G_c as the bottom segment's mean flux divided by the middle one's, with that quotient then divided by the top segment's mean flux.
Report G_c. 0.027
